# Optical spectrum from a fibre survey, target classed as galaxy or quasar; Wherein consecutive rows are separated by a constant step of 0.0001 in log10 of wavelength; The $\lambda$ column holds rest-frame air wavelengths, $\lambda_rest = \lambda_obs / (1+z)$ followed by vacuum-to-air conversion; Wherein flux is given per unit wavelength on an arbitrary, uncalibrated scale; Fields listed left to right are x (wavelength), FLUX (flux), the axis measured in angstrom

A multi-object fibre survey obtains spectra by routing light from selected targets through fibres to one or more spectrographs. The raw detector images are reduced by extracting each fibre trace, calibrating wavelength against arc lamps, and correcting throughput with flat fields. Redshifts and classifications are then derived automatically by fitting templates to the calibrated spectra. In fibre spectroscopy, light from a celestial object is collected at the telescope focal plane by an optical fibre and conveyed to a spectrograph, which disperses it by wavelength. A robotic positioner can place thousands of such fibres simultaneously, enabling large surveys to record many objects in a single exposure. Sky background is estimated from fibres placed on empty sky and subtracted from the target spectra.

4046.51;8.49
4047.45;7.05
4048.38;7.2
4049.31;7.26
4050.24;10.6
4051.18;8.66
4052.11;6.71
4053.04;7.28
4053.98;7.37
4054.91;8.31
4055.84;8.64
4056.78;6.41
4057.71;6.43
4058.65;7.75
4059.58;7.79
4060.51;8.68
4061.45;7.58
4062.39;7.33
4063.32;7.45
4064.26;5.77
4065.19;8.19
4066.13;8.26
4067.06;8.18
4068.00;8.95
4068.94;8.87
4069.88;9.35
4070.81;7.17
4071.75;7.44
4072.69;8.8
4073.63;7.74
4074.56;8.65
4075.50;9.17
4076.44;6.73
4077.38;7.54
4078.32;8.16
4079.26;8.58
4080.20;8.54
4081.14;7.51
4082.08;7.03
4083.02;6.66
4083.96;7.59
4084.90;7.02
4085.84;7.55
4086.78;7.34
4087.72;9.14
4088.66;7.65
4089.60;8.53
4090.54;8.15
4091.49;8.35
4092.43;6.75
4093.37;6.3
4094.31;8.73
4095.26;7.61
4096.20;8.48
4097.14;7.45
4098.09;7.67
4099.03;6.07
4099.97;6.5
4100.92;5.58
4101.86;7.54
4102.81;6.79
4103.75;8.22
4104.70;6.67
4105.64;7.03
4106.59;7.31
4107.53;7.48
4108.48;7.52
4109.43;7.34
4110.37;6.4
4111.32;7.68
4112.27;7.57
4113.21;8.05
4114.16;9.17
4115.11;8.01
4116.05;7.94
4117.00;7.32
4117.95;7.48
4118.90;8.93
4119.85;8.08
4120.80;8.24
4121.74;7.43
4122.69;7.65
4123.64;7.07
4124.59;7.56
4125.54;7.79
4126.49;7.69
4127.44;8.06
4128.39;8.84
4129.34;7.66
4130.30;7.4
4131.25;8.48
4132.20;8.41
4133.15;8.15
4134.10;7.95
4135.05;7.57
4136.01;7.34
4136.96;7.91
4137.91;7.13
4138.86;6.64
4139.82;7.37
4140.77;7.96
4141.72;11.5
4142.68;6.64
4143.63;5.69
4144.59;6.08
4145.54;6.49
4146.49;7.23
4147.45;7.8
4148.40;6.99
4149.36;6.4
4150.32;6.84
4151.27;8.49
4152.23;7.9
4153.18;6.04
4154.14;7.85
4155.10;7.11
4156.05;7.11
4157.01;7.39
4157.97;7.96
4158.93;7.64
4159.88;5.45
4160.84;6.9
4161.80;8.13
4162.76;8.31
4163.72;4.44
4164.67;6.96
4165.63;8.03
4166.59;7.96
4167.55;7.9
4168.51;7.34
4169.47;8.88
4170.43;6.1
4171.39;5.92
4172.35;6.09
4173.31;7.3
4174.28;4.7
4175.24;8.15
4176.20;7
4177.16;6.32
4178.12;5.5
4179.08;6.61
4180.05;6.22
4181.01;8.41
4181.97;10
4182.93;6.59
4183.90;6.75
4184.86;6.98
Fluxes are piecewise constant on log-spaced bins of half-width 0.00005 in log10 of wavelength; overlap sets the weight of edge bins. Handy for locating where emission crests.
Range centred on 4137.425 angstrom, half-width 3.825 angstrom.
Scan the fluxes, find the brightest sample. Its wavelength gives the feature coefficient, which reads 4140.77 angstrom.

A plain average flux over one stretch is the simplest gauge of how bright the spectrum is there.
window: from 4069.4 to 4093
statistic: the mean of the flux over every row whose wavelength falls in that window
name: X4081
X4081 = 7.9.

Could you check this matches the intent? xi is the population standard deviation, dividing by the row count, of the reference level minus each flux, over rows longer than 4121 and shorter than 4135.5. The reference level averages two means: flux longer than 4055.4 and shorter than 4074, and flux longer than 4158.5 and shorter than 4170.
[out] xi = 0.45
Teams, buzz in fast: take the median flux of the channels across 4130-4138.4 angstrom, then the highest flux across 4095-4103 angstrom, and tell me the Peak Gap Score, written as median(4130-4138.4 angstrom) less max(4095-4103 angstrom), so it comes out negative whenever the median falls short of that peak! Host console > -0.6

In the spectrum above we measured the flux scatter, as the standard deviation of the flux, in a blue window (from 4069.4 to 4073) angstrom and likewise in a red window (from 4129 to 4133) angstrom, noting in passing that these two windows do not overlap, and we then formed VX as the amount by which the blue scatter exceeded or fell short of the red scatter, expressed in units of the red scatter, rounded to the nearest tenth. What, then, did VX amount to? 0.9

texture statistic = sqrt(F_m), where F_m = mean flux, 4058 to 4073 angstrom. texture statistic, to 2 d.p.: 2.82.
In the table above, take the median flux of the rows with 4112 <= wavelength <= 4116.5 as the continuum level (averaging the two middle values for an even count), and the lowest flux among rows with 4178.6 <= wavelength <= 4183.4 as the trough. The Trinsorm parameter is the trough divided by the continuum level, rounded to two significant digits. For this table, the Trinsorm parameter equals 0.78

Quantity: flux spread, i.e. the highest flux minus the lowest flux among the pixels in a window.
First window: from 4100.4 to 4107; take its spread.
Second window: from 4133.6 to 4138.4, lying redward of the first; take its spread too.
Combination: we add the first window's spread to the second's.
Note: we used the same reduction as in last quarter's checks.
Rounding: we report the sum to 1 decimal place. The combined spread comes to 3.5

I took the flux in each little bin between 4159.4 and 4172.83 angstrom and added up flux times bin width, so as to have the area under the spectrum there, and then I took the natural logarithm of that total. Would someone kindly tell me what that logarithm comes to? 4.55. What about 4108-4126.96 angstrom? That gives 4.99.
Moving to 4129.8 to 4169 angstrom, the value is 5.67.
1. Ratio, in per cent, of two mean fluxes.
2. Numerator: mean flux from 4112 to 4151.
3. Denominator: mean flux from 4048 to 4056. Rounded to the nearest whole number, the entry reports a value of 96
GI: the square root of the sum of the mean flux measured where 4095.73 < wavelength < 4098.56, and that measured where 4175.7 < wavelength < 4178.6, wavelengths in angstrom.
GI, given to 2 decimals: 3.76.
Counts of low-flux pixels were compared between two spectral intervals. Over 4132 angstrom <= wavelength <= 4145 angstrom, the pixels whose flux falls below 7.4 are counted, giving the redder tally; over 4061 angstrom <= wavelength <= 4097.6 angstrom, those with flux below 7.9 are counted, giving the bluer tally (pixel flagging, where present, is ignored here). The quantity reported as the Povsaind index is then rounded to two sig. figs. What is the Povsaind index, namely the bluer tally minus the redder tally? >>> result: 14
